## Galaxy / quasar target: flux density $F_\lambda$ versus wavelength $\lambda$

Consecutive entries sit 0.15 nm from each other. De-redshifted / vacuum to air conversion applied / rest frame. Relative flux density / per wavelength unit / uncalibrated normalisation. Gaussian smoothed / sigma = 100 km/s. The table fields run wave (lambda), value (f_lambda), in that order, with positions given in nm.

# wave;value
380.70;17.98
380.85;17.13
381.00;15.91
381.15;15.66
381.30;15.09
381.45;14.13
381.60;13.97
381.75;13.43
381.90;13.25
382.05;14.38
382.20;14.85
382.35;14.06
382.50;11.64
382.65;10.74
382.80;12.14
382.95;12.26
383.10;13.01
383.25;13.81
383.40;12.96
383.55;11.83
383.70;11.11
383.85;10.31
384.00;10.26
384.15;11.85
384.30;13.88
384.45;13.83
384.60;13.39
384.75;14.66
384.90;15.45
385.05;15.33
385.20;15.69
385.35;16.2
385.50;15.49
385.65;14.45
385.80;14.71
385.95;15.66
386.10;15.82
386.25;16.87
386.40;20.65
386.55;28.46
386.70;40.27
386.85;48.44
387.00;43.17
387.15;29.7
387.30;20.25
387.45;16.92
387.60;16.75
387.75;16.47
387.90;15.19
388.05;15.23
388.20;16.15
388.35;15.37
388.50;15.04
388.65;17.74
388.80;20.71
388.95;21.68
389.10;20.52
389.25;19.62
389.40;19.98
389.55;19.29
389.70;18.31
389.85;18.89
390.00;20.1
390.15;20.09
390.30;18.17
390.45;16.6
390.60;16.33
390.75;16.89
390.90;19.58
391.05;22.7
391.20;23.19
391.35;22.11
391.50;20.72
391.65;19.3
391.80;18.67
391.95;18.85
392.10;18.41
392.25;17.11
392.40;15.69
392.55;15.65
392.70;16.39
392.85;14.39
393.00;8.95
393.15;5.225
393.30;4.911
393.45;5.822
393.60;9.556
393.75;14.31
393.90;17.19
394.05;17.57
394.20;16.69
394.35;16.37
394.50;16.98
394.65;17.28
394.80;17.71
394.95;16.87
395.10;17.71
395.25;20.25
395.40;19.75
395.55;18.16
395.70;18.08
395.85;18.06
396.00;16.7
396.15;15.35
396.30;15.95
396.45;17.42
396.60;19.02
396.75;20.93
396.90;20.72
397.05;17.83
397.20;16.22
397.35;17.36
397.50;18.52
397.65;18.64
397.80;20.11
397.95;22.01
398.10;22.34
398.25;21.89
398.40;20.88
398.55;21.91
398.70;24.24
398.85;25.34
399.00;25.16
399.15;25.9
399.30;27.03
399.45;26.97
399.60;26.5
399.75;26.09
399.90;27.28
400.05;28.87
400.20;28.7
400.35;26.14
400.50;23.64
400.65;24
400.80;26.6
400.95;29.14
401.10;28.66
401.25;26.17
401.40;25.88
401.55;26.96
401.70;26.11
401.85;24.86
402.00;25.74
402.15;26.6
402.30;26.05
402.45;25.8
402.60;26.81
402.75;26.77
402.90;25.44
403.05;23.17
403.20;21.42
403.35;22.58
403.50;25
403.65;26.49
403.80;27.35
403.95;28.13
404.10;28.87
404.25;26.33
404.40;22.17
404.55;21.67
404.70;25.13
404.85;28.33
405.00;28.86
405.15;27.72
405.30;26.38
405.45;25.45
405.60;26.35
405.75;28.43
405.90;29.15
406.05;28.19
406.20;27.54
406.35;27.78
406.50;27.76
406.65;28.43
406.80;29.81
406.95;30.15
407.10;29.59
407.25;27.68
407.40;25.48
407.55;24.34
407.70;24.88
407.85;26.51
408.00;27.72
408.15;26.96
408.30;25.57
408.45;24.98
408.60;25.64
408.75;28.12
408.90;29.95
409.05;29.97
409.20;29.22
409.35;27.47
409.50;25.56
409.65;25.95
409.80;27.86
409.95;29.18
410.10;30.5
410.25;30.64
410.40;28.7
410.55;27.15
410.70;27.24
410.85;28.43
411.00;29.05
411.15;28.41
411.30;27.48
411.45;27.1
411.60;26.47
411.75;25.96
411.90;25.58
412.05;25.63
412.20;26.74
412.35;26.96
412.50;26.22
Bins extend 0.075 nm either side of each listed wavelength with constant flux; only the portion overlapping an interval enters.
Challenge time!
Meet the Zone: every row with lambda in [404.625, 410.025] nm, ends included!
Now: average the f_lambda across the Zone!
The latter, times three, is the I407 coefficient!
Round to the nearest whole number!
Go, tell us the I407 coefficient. 82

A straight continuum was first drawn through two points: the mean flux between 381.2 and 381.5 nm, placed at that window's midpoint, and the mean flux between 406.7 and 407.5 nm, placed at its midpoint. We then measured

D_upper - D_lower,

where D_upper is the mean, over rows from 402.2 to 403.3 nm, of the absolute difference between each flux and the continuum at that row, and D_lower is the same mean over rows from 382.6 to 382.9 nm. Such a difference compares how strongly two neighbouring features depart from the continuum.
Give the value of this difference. -2.4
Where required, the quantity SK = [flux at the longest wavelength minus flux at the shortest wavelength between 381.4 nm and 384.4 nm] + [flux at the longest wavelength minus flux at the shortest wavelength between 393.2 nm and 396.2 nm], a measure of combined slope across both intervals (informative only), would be 10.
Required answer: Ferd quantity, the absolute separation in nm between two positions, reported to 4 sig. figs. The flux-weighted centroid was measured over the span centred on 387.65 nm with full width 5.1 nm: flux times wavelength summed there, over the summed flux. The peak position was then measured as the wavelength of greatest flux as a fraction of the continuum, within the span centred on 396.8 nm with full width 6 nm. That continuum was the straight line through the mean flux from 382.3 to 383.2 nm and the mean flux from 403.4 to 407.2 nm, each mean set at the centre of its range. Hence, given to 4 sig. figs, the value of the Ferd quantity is 11.66 nm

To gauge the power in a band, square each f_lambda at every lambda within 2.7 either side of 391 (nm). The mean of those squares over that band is 311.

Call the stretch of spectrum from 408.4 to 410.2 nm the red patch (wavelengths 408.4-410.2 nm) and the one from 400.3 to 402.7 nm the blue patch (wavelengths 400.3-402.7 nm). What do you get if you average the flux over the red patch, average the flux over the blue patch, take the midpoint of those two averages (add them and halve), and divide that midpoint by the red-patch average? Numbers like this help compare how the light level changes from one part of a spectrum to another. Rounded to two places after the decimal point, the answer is 0.97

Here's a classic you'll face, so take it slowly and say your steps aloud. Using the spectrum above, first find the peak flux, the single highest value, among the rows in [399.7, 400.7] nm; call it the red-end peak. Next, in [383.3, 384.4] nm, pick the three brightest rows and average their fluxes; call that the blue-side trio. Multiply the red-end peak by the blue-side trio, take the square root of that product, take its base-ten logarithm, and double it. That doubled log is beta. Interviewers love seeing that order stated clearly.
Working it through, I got 2.57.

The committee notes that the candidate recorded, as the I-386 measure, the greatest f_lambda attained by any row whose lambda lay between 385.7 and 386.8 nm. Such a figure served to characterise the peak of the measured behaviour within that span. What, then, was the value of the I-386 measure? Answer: 40.27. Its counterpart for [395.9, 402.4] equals 29.14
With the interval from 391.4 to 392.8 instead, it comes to 20.72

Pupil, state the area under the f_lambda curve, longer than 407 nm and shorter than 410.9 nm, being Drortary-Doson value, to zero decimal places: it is 107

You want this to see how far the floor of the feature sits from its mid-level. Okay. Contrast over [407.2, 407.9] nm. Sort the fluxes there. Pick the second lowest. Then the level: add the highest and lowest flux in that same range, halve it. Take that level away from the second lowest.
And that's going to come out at -1.1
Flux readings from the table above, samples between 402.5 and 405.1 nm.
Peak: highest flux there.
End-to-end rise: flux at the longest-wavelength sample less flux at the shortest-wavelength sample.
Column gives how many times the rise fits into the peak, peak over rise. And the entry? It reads 14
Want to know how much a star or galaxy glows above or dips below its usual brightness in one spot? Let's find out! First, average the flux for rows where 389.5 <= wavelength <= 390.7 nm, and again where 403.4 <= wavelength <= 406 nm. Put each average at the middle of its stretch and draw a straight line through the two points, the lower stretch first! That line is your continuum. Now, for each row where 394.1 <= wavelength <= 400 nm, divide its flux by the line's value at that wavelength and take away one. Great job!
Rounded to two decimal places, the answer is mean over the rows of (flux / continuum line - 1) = -0.09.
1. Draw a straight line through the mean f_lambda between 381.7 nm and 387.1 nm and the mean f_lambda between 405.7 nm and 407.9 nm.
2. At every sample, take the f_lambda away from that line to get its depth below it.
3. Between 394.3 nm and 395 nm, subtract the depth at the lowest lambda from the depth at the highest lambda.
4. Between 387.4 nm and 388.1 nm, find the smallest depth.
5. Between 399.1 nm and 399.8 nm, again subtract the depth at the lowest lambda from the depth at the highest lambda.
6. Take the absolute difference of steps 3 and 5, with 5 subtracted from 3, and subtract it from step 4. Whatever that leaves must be 1.1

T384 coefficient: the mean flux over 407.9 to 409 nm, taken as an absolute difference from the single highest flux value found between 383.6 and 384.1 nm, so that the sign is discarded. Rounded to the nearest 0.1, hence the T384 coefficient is 15.9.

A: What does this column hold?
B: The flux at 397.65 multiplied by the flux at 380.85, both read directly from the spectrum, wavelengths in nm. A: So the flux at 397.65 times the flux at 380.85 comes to 319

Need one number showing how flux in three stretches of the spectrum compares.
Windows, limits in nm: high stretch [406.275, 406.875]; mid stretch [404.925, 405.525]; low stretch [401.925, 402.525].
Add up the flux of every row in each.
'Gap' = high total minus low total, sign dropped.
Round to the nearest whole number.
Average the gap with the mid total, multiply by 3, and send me 177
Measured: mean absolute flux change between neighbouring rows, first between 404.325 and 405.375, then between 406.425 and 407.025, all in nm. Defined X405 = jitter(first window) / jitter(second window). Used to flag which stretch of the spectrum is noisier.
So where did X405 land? 2.1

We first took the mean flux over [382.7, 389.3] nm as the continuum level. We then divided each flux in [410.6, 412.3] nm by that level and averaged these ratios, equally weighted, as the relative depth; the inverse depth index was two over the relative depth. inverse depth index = 1.32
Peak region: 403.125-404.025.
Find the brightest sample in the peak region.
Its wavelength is 403.95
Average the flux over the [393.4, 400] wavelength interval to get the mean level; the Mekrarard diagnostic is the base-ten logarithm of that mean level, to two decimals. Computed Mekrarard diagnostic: 1.29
